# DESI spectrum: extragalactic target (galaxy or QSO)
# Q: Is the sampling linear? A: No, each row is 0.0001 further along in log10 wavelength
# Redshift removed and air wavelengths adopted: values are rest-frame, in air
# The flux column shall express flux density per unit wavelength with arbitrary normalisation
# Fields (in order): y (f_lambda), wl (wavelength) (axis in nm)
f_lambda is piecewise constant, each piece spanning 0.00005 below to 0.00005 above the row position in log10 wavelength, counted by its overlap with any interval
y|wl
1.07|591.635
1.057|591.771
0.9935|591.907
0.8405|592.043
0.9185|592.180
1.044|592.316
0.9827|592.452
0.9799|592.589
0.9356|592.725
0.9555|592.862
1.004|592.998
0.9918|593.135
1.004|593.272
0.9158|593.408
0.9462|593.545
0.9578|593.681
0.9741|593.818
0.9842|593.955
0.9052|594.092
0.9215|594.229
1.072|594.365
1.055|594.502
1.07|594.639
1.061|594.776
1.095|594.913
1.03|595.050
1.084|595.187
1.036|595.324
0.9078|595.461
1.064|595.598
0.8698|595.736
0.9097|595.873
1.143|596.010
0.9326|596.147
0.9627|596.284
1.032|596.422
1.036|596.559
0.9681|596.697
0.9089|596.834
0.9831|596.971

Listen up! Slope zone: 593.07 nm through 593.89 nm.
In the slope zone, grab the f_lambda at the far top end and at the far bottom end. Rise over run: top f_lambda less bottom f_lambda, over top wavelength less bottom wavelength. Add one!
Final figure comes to 0.97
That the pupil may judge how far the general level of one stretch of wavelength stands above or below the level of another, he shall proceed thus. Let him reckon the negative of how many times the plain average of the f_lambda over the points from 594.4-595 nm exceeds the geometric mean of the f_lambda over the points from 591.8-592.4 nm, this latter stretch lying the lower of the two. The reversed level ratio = -1.13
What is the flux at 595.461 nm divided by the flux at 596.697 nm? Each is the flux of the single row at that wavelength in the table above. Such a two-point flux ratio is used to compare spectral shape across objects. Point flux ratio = 0.94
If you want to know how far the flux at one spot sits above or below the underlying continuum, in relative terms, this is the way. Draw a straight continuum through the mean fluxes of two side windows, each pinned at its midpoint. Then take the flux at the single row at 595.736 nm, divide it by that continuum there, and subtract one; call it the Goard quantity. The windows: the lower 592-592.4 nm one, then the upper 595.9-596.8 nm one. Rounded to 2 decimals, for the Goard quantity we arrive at -0.13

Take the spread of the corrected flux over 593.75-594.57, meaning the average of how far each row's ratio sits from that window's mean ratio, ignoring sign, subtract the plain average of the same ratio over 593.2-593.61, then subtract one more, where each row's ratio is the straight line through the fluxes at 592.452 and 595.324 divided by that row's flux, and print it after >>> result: -2.00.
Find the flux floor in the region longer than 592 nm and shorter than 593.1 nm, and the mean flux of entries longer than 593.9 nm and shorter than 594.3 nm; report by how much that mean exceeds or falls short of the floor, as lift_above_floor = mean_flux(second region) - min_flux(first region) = 0.10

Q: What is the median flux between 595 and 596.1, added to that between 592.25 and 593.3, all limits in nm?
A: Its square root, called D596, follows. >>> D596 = 1.42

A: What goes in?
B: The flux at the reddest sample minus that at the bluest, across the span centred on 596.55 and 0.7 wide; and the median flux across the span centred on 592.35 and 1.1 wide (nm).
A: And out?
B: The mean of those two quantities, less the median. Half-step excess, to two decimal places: -0.51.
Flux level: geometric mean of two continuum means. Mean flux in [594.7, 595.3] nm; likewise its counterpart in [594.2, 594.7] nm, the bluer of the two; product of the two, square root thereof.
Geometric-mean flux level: 1.05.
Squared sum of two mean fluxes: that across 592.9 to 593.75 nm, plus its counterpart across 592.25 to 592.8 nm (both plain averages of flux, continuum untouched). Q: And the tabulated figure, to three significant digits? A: 3.82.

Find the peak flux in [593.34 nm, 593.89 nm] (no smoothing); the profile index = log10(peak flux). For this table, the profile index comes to -0.011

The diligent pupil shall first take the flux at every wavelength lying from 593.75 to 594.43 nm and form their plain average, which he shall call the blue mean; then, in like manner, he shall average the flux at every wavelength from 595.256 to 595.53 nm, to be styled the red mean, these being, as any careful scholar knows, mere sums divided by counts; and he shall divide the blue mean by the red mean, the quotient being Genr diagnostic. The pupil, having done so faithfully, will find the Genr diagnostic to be 1.00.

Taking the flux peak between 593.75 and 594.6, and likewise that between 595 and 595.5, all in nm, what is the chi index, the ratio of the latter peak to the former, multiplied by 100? 101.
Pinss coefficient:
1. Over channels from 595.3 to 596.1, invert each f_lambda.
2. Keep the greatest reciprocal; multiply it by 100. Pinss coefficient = 115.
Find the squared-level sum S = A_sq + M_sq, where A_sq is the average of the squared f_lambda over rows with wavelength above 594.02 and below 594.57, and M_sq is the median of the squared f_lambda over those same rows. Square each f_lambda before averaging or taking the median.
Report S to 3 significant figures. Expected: 1.96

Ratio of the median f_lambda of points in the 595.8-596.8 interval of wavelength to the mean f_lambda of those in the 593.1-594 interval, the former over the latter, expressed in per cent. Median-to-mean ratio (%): 100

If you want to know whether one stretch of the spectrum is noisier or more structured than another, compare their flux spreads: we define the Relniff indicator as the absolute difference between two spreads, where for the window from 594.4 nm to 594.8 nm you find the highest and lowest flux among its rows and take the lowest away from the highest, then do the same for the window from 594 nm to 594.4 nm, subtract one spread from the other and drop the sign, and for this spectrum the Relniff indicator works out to 0.15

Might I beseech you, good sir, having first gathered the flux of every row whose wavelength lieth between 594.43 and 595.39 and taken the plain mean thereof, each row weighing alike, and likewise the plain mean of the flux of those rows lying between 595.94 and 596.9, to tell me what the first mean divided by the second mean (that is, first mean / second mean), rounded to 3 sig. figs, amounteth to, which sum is 1.06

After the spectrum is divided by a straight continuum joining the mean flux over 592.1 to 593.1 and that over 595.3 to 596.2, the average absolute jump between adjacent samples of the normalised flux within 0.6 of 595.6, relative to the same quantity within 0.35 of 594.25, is 2.02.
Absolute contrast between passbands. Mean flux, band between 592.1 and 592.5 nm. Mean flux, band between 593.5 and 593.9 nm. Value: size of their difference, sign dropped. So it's 0.02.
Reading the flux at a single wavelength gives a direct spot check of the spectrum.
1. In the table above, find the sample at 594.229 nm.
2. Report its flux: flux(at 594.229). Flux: 0.9215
